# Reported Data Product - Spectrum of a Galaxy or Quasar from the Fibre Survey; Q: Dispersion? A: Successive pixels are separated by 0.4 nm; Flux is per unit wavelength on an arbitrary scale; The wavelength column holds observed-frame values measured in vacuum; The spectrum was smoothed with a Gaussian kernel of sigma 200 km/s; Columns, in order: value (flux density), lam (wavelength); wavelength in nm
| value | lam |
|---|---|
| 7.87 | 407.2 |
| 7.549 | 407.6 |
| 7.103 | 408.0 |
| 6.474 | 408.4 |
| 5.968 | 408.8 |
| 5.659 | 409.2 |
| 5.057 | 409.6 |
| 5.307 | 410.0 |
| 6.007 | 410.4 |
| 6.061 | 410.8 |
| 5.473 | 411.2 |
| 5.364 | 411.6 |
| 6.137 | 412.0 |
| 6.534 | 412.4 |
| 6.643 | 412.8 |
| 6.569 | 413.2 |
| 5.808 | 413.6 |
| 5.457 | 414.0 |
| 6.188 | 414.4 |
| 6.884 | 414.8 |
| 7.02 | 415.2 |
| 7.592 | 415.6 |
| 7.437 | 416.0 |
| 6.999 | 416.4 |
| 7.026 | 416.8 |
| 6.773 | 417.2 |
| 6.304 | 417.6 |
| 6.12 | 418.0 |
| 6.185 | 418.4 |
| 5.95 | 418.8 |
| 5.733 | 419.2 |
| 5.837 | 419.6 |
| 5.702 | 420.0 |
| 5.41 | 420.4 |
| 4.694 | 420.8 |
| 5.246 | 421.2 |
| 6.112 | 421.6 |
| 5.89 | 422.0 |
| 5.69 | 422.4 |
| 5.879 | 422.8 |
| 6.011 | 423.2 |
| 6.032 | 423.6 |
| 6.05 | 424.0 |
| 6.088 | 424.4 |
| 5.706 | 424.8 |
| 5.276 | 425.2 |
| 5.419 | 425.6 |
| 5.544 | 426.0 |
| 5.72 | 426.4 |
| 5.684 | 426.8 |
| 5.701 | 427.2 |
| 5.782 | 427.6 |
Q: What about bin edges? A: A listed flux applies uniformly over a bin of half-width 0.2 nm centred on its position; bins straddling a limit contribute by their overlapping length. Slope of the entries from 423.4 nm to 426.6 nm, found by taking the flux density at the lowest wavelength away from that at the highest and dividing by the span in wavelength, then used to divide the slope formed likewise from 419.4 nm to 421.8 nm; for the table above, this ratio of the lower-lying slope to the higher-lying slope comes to -1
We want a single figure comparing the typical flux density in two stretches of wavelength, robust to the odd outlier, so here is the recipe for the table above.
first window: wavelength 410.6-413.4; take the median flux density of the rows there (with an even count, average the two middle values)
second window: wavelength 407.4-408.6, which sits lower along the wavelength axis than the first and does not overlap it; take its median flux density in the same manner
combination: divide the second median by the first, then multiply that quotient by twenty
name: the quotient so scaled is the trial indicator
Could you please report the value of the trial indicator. 23.1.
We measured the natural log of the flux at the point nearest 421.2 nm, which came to 1.66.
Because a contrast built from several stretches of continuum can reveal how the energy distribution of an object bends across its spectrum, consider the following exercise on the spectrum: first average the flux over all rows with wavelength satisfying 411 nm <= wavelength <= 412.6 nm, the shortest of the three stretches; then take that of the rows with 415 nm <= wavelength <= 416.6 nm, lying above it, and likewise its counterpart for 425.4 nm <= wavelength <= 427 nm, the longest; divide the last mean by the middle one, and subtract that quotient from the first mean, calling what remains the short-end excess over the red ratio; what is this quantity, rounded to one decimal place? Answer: 5.1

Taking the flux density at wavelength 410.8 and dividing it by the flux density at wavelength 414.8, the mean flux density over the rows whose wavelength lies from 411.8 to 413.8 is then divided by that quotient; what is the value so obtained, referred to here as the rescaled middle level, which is 7.2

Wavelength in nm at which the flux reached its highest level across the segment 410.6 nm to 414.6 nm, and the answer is 412.8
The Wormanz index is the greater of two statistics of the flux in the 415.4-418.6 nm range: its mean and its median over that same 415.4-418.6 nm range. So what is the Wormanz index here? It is 6.9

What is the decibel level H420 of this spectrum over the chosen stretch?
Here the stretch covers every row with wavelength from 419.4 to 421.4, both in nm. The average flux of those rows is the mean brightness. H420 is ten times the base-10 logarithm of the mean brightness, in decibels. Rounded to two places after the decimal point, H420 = 7.31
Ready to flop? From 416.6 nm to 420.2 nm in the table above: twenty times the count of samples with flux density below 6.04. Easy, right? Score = 80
